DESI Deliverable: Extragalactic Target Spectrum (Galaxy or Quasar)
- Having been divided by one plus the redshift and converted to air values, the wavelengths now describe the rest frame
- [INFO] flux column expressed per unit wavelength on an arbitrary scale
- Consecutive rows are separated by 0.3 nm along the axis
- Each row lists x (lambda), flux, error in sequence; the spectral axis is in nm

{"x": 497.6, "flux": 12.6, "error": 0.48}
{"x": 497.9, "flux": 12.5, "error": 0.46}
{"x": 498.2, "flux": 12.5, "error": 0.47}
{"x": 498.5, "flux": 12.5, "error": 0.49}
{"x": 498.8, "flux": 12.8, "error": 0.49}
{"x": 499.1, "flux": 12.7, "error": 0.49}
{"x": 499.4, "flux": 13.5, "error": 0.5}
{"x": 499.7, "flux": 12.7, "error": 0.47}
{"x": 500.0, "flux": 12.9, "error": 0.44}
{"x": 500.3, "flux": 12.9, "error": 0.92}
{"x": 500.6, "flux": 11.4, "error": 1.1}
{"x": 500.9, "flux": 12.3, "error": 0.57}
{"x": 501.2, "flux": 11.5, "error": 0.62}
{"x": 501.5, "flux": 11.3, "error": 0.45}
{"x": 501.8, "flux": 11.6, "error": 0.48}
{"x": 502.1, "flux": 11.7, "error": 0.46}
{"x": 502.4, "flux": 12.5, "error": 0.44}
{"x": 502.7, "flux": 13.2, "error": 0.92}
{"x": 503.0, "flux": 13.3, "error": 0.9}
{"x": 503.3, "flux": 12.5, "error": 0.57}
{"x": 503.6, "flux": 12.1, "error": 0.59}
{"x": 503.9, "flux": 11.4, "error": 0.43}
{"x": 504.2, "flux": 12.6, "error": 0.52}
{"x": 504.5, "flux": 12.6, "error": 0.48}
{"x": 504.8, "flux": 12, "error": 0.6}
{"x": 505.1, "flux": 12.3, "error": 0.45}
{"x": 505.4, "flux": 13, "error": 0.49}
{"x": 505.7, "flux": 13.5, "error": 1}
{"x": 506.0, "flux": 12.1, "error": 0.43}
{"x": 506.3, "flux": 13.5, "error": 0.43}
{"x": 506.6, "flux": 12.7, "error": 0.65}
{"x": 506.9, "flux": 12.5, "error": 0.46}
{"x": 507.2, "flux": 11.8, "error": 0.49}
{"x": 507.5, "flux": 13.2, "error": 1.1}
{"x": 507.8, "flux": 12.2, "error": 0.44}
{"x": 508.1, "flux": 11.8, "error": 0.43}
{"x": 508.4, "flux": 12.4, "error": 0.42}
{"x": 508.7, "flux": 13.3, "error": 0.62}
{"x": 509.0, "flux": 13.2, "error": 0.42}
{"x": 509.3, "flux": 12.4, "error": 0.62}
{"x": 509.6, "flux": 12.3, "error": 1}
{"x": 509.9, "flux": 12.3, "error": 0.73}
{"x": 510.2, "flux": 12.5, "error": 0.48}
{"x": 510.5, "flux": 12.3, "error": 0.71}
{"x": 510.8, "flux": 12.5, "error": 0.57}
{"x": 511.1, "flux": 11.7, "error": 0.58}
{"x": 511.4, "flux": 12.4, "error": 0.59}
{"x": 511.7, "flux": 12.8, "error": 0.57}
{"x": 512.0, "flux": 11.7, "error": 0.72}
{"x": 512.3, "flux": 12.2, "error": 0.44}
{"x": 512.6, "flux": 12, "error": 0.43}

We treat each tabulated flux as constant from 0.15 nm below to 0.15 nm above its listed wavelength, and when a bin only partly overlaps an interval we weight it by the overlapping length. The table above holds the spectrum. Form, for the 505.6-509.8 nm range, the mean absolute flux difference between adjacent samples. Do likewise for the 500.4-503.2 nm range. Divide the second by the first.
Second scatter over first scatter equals 0.65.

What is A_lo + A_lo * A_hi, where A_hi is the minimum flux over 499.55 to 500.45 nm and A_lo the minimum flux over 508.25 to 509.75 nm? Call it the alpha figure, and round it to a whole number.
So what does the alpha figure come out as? 169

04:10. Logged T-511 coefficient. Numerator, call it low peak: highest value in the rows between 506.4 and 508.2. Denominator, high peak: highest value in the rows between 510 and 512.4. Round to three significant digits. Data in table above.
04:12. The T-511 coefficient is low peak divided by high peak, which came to 1.03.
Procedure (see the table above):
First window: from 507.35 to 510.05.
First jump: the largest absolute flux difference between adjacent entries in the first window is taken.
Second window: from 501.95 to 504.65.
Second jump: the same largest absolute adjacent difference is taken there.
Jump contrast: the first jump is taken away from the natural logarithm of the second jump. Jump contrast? -0.82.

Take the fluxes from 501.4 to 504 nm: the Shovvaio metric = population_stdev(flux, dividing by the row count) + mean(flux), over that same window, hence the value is 12.9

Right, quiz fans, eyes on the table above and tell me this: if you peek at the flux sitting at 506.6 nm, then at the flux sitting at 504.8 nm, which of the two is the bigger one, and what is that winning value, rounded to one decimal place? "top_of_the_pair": 12.7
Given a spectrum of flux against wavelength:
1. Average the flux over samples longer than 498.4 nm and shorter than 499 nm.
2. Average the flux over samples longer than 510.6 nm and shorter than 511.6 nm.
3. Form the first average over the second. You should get 1.04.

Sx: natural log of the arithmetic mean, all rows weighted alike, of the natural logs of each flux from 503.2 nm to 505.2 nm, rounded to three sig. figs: 0.917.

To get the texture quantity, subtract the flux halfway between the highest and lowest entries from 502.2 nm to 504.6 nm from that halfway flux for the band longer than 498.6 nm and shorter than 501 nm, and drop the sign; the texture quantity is 0.1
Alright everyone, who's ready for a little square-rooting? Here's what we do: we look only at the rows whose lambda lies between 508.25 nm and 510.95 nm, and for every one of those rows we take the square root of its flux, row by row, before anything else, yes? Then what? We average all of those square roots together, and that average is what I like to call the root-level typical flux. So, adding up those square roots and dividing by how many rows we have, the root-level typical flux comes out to 3.55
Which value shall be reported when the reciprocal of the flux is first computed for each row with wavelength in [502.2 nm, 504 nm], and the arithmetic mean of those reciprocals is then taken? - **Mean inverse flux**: 0.0802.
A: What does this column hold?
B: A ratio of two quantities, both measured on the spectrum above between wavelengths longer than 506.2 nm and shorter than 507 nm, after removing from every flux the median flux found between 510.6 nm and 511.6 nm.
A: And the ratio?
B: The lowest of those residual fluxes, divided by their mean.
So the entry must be 0.2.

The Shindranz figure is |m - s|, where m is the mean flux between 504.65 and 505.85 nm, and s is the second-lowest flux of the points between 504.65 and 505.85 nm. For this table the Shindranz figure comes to 0.40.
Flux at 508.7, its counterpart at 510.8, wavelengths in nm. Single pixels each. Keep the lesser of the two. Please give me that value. 12.5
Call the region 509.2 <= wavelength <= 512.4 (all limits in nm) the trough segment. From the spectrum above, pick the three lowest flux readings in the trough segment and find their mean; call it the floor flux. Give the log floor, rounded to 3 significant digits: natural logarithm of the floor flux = 2.47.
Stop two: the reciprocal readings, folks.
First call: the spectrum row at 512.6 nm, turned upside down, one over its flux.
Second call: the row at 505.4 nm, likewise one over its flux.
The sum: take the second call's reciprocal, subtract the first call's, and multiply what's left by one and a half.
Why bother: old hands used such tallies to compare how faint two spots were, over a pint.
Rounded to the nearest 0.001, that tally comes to -0.010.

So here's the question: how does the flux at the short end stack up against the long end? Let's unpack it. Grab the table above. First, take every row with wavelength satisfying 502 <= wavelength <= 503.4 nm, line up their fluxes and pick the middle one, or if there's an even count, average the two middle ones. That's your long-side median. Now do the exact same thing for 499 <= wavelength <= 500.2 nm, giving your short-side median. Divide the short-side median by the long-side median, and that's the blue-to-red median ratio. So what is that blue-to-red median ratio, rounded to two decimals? 1.02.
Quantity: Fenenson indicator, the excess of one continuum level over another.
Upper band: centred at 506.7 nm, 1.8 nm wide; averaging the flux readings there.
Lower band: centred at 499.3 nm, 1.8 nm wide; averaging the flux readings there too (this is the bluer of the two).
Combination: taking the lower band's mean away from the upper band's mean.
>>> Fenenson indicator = -0.22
